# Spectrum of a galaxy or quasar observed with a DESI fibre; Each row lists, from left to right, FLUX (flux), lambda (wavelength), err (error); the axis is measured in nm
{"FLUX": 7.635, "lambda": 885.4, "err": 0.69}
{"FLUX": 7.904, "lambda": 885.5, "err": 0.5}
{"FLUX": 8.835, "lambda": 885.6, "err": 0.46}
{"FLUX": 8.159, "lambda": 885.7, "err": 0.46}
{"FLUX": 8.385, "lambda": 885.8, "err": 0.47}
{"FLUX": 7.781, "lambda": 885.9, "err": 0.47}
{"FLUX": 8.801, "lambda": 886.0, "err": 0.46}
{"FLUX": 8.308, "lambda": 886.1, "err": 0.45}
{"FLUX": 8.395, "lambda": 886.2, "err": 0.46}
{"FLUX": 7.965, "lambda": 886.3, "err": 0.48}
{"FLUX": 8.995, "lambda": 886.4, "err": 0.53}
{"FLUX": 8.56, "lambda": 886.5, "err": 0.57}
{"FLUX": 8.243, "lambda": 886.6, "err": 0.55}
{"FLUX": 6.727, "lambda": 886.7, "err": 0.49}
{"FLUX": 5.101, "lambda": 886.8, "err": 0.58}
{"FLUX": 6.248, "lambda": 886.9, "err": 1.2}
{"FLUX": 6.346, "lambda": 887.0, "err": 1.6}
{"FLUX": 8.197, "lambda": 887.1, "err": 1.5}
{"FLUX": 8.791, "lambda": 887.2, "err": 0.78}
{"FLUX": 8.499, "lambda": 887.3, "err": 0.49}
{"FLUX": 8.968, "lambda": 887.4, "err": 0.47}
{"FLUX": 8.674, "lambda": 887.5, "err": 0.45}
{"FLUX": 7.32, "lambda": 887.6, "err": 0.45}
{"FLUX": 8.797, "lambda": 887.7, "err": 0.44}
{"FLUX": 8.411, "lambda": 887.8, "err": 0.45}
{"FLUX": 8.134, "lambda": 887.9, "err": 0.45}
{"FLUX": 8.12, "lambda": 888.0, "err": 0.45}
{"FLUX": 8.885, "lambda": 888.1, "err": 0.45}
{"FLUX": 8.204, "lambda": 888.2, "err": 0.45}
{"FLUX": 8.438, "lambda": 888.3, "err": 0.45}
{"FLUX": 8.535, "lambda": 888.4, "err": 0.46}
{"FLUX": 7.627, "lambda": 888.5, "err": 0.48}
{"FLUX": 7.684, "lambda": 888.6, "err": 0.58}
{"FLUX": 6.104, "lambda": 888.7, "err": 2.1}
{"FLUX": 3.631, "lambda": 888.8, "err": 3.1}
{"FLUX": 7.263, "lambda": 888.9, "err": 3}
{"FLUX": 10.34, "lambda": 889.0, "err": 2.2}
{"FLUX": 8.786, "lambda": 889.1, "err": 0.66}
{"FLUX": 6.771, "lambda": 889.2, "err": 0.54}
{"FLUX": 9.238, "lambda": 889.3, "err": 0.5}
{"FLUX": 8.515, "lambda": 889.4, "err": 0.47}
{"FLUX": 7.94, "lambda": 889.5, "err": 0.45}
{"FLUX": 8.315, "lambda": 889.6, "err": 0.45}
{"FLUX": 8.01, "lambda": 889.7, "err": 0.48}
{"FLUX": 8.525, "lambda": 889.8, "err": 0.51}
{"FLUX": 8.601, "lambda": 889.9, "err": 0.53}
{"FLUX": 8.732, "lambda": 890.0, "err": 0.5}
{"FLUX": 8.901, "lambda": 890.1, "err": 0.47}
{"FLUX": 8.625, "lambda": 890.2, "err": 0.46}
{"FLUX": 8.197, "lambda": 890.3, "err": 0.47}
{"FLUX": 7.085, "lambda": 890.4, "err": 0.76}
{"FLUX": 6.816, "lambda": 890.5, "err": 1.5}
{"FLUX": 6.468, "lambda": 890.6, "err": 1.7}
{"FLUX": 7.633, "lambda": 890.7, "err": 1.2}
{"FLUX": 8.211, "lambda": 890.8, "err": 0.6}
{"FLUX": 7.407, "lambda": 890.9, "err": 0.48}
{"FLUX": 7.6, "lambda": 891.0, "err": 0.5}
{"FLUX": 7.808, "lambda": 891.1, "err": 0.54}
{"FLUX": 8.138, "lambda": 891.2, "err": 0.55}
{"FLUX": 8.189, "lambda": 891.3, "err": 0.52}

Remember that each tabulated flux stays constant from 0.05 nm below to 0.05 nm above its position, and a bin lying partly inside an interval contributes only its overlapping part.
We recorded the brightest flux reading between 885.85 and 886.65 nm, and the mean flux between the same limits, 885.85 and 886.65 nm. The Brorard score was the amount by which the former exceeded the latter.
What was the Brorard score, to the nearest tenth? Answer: 0.6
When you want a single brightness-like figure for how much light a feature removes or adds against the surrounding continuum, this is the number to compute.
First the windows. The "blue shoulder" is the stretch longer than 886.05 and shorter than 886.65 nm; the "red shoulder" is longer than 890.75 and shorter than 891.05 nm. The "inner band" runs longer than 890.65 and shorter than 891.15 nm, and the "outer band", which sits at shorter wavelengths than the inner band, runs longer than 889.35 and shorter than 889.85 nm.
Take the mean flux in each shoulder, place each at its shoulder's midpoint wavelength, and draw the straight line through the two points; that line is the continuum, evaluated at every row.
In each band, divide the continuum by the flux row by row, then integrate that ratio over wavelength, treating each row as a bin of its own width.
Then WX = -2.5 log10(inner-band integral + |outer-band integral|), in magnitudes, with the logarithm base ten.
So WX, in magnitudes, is 0.020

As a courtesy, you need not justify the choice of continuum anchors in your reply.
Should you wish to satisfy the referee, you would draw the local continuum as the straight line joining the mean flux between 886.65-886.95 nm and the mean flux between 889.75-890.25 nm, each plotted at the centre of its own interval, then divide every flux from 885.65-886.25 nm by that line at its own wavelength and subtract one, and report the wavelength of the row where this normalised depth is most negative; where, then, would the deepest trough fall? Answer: 885.9 nm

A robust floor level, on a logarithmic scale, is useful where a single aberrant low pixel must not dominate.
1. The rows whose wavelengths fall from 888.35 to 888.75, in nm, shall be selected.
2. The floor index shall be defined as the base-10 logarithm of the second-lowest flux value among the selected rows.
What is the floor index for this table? 0.882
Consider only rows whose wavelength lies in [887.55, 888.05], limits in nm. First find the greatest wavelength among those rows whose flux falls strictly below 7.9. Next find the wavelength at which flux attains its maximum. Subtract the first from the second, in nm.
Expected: 0.10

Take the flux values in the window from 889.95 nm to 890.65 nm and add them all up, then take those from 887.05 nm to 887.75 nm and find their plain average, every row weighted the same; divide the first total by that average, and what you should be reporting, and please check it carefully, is 6.48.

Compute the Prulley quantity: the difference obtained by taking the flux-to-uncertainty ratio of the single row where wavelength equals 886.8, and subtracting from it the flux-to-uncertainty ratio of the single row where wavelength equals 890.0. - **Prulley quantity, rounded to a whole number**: -9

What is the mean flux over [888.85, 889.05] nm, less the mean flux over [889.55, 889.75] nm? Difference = 0.64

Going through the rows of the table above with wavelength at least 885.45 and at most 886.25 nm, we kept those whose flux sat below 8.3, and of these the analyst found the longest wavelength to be 885.9 nm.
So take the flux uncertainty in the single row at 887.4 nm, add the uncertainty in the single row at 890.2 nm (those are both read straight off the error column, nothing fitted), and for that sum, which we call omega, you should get 0.93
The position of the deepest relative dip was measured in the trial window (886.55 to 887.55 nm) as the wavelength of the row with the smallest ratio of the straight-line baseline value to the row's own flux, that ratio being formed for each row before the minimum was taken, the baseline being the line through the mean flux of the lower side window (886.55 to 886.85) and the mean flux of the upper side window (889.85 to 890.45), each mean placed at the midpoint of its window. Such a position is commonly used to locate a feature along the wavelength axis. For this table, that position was 887.4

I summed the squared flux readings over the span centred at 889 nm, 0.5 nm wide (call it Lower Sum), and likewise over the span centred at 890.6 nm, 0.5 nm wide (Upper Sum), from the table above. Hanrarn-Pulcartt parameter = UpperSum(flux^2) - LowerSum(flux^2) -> -32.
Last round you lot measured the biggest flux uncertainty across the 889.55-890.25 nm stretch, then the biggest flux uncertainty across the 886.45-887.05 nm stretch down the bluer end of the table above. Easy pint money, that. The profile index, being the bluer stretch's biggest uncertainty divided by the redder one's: 3.0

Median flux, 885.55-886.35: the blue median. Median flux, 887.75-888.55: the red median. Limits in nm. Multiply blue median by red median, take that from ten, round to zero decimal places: -59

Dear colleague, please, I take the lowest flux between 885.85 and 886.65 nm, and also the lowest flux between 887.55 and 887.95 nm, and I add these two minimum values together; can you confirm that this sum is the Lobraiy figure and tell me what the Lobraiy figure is 15.1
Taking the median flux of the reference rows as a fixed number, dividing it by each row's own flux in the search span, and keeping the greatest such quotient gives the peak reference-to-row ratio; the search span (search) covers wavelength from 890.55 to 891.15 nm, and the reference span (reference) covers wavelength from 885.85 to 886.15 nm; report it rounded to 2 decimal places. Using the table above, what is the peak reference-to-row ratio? 1.28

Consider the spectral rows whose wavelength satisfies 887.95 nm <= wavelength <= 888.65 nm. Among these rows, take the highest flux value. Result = 8.885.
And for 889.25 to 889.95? 9.238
